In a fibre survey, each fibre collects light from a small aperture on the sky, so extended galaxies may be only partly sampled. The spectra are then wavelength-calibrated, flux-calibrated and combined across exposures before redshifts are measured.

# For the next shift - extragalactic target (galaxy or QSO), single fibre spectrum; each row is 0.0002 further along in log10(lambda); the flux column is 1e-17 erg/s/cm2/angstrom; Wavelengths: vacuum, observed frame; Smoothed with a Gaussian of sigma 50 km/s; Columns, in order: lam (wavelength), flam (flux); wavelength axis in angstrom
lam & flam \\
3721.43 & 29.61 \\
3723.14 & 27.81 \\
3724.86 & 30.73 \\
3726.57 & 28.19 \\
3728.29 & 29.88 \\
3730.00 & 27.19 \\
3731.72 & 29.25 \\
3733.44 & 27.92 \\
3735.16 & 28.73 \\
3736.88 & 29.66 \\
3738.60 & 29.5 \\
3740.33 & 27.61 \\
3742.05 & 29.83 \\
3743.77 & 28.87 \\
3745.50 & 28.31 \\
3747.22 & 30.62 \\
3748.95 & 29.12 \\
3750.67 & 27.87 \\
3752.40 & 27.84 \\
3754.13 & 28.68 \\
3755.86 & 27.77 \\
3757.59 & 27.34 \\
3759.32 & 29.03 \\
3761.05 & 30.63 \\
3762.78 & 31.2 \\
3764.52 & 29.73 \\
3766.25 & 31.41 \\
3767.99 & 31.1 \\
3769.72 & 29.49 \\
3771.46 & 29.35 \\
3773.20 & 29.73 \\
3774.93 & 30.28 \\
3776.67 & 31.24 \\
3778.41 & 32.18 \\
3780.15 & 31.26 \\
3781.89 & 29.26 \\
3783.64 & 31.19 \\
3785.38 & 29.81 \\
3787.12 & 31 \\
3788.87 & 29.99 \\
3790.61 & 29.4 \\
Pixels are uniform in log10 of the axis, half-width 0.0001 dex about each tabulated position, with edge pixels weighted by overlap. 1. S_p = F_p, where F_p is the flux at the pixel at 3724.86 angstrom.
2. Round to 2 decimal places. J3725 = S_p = 30.73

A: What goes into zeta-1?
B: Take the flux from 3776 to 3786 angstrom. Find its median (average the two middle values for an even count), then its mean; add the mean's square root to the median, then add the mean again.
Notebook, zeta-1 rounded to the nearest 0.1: 67.6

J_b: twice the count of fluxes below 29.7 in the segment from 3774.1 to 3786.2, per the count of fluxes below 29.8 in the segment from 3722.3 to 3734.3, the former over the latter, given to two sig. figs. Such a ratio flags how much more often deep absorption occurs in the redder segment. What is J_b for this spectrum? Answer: 0.40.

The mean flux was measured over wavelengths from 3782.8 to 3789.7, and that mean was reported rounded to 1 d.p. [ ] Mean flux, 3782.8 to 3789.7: 30.5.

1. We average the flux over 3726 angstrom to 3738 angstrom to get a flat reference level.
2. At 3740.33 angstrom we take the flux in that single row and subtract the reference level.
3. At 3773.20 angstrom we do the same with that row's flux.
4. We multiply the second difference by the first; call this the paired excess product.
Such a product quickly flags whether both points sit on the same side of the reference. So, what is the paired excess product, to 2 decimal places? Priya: -1.12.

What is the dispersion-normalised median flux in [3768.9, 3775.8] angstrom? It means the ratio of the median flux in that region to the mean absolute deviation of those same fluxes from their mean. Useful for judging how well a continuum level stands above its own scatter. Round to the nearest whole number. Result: 101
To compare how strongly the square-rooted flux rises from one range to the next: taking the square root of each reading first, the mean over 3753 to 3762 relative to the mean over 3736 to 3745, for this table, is 0.99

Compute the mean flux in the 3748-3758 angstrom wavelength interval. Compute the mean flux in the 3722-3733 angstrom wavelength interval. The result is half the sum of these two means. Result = 28.5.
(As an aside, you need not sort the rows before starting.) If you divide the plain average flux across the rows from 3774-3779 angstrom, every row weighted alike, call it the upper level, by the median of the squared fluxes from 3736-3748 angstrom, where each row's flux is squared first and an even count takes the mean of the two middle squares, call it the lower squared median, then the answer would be 0.0359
